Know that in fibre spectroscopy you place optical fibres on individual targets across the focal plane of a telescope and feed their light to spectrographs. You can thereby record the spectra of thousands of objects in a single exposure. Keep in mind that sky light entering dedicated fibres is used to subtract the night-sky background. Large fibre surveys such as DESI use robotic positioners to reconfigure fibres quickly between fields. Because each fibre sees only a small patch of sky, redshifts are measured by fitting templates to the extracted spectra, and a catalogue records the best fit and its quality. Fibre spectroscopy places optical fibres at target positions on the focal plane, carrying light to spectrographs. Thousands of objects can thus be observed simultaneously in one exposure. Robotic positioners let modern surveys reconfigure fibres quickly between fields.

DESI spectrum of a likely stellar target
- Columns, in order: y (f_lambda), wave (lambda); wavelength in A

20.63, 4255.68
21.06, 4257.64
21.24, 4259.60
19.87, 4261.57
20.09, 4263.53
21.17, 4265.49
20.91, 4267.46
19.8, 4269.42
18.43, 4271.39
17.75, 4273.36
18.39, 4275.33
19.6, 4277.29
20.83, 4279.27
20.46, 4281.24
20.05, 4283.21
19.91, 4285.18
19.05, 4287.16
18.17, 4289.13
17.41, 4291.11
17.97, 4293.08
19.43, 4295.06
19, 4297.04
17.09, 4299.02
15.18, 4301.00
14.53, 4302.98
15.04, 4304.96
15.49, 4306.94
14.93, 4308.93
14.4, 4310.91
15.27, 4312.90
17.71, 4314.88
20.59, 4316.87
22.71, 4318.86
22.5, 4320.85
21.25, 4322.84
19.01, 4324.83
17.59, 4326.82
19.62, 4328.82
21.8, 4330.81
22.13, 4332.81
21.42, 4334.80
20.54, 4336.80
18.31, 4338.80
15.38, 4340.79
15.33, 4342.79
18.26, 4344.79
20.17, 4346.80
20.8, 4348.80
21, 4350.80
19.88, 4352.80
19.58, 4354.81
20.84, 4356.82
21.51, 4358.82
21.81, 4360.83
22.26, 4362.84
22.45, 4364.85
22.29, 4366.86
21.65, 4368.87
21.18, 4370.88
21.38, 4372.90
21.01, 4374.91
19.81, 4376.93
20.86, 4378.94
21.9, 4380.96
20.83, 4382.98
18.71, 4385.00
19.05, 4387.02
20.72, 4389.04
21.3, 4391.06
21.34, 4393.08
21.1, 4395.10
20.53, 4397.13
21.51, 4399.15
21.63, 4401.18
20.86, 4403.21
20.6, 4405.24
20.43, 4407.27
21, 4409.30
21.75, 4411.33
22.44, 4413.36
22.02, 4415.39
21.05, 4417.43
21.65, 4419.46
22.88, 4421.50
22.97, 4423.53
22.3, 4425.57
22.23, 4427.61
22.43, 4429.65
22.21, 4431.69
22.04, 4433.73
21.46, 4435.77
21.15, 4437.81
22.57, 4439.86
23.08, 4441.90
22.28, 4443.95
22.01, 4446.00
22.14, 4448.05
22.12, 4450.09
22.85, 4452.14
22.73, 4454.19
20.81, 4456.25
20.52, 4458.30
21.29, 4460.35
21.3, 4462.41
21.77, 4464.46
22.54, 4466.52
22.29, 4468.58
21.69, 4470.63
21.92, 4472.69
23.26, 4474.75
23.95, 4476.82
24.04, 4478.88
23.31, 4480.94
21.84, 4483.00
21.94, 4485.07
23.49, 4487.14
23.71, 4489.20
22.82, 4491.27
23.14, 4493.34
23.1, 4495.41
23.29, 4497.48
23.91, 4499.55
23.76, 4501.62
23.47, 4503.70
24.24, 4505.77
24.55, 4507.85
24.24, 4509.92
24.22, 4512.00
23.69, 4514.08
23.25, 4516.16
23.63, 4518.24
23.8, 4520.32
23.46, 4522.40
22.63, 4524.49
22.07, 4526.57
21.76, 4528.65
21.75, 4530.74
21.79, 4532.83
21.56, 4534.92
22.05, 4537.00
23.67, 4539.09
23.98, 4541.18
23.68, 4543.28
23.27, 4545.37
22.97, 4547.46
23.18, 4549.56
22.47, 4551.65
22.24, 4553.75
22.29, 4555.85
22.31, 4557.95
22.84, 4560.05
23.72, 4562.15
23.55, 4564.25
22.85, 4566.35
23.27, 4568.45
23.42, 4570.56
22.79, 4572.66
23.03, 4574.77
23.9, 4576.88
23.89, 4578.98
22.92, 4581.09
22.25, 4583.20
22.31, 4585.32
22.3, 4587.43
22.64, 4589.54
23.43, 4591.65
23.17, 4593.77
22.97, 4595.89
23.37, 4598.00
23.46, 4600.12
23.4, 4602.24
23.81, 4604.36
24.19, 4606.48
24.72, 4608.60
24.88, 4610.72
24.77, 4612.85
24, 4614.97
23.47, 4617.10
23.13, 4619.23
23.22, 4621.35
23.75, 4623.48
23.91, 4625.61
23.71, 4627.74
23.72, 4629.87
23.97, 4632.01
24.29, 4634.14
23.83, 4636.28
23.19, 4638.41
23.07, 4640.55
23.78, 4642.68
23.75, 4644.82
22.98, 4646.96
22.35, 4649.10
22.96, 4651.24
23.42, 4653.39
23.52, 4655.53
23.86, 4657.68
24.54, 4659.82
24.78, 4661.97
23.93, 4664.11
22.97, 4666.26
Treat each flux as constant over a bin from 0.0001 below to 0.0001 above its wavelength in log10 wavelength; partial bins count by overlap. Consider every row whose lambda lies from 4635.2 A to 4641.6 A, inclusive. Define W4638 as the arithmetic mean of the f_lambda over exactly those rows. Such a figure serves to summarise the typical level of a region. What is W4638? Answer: 23.4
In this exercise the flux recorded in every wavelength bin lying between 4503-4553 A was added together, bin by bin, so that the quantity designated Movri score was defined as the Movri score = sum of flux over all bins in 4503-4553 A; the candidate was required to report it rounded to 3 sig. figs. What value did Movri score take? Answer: 555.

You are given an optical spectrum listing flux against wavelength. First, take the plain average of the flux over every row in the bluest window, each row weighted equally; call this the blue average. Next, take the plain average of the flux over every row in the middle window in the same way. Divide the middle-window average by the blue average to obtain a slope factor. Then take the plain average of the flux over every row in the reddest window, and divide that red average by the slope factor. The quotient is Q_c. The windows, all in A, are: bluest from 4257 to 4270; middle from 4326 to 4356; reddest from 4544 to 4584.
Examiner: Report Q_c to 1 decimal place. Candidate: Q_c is 24.4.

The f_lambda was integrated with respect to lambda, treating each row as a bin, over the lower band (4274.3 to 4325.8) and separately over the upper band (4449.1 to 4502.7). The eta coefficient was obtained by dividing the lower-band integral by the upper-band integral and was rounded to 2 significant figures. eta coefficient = 0.78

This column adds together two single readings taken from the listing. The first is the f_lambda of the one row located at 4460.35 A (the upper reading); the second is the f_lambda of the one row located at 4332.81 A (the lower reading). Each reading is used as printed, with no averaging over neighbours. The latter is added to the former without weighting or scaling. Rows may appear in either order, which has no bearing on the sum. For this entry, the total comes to 43.4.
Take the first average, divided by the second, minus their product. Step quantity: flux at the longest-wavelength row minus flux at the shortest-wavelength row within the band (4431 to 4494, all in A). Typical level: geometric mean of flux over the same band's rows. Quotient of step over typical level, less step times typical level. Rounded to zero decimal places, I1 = -21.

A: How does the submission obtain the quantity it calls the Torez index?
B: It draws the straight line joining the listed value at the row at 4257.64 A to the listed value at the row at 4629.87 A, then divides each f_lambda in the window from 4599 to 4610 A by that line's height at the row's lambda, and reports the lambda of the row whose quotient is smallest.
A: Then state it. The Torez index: 4602.24 A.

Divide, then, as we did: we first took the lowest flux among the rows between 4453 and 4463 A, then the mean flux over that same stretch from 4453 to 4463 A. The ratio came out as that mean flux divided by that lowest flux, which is 1.04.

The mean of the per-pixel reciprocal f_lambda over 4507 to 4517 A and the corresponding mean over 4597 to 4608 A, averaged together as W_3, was 0.042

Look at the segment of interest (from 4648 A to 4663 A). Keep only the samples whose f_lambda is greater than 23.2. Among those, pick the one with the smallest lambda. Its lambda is 4653.39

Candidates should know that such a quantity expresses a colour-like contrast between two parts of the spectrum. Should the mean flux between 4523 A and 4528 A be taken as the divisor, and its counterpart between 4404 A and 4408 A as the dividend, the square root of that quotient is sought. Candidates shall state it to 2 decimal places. 0.96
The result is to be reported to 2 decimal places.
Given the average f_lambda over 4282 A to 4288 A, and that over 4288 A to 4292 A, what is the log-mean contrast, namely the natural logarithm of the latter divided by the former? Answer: -0.10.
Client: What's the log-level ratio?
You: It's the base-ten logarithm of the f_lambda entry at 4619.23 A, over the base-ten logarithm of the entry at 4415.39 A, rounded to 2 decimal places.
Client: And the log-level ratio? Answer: 1.02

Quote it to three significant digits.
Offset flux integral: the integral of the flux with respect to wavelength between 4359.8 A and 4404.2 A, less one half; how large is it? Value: 936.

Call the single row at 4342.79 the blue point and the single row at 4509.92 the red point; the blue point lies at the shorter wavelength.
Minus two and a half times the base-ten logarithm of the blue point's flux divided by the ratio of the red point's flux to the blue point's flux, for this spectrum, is -2.47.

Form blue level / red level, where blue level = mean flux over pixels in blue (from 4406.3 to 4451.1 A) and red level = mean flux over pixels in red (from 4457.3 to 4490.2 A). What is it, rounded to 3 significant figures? 0.981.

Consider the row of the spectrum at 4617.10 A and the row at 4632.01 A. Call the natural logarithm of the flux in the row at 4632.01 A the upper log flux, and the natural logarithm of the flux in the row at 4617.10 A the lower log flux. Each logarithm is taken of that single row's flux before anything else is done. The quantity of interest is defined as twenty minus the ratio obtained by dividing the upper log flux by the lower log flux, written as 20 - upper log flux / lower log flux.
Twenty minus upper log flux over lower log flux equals 19.0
